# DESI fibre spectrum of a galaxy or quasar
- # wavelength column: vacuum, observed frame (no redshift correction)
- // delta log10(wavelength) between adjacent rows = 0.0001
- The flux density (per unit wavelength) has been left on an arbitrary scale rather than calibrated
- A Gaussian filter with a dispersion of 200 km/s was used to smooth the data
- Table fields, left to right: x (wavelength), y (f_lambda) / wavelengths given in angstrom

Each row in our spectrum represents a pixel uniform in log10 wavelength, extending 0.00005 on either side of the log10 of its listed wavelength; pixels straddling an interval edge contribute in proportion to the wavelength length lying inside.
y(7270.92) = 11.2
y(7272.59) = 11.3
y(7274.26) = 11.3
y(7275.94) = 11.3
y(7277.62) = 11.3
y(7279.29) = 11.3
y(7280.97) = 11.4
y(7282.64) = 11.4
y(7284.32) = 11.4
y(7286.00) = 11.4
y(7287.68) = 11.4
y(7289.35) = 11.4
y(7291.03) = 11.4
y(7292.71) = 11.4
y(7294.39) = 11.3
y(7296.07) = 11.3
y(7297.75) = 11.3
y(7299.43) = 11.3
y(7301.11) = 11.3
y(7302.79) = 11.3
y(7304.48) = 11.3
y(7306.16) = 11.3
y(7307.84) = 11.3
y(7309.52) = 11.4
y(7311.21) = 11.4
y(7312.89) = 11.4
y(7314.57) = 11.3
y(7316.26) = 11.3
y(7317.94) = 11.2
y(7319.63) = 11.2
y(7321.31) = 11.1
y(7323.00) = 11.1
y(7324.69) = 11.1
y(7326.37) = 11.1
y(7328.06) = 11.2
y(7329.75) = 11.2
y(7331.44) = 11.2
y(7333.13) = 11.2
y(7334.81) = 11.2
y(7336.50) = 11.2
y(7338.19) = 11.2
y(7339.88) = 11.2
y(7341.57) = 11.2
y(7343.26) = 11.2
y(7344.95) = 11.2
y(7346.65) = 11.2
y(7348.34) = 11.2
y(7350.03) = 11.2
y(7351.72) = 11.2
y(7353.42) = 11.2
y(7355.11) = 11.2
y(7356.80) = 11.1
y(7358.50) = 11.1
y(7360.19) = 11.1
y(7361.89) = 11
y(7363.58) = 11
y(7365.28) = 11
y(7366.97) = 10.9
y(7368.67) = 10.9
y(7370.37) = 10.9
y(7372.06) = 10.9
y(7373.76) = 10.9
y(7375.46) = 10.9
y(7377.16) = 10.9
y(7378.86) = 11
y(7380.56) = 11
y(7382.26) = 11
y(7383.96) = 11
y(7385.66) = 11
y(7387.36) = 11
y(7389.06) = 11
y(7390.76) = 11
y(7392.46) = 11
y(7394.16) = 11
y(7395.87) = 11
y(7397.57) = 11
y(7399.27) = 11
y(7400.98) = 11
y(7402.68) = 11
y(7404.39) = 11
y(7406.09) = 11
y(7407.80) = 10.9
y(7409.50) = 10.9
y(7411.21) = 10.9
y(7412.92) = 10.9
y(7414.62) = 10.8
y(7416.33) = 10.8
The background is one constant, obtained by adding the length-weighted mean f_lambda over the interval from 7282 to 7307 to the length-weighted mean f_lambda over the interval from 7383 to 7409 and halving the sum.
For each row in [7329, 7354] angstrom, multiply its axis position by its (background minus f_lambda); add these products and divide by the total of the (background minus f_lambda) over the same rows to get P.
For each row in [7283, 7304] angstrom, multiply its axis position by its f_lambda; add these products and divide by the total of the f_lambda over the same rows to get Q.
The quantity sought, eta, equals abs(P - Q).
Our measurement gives 48.0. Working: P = 7341.6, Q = 7293.5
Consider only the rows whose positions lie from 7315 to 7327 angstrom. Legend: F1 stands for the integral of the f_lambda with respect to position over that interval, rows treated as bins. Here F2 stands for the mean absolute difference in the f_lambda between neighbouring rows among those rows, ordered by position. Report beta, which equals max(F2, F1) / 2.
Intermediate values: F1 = 134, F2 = 0.03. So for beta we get 67.0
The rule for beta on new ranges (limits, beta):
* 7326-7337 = 61.5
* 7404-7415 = 60.1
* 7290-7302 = 68.0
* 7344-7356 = 67.2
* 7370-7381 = 60.1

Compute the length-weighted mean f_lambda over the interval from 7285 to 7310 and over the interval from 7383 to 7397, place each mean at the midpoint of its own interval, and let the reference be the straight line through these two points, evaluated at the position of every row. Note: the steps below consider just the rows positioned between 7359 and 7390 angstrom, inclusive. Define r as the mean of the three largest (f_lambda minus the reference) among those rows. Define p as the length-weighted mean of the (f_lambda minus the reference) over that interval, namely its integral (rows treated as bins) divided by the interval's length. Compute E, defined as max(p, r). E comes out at -0.01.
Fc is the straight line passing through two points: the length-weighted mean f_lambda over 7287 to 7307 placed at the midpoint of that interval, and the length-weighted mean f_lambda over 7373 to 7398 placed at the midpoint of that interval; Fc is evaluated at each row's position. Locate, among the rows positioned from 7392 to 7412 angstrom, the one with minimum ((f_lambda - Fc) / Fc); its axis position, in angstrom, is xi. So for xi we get 7407.80 angstrom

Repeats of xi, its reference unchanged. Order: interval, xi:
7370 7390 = 7370.37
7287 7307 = 7294.39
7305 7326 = 7321.31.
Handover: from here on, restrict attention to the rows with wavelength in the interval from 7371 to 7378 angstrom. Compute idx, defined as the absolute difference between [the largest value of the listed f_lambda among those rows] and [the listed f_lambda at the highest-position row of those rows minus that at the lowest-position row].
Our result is 10.9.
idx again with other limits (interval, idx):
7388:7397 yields 11.0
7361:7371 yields 11.1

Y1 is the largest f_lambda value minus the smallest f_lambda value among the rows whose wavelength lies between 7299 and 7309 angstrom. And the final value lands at 0.00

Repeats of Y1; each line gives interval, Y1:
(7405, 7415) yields 0.20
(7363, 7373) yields 0.10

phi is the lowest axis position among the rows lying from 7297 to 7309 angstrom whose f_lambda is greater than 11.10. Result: 7297.75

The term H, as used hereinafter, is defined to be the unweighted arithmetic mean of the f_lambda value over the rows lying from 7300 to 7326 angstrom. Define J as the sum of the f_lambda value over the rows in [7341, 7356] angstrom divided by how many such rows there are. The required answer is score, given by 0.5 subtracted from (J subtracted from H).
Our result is -0.43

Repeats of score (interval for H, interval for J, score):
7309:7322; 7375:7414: -0.19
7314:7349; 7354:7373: -0.32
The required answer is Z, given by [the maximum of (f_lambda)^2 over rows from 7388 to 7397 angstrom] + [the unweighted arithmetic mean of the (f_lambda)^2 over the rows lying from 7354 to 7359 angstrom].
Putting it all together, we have 245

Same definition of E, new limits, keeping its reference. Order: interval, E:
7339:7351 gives 0.04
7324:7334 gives -0.02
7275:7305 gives 0.04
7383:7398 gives 0.02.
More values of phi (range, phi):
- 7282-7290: 7282.64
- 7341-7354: 7341.57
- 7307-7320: 7307.84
